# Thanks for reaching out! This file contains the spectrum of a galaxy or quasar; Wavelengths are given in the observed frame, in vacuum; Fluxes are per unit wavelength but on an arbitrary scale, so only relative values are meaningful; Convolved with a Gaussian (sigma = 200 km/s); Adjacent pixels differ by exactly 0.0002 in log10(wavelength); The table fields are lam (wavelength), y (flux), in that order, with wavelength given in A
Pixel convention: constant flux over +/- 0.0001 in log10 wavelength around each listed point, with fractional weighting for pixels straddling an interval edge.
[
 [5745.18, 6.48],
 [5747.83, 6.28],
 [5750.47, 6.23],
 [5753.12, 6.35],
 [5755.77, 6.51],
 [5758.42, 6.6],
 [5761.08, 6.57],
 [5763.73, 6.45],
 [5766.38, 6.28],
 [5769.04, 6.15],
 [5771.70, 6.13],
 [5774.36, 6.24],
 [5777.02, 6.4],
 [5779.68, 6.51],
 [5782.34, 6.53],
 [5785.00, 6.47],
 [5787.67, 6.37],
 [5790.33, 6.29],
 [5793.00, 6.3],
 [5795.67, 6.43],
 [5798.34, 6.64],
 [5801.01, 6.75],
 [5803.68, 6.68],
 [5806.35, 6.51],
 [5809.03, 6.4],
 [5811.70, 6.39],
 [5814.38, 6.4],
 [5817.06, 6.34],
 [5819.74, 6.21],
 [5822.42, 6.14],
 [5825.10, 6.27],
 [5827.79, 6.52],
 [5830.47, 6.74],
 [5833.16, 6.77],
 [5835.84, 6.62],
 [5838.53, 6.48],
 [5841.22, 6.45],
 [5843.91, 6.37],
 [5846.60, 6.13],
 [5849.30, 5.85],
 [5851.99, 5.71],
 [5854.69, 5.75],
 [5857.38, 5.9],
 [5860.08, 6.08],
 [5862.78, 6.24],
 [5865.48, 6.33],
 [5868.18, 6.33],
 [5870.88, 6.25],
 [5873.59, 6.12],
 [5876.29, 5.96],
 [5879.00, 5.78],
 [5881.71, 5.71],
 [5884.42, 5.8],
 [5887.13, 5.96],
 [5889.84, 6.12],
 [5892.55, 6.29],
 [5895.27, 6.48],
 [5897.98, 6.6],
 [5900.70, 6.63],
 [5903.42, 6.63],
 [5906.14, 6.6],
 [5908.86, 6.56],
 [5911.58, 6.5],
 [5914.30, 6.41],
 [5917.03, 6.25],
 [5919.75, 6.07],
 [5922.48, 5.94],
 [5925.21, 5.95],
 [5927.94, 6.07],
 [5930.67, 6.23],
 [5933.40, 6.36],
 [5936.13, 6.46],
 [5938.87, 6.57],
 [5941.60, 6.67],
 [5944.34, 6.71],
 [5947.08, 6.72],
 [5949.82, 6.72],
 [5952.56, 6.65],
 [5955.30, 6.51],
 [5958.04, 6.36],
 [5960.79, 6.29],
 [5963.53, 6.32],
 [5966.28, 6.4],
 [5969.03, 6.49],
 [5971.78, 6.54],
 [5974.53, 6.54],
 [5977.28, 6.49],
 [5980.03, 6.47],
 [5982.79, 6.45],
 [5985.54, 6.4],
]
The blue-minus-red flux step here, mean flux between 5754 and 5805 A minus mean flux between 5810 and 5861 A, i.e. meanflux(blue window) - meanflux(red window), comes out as 0.2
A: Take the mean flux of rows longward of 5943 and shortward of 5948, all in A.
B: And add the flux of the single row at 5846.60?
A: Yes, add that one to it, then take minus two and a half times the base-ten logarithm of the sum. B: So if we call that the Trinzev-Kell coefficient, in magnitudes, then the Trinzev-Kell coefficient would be -2.772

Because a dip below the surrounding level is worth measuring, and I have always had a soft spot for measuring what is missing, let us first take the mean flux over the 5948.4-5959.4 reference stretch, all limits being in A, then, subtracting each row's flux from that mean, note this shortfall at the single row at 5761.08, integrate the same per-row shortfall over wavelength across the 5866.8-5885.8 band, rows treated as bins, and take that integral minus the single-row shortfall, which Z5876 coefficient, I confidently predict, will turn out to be 11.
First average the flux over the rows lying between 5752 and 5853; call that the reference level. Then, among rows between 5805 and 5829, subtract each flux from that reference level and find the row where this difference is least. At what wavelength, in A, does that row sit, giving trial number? 5827.79 A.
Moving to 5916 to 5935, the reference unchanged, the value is 5933.40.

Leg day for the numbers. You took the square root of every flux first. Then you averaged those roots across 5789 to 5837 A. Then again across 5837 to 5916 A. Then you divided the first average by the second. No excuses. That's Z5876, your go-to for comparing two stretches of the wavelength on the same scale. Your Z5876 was 1.02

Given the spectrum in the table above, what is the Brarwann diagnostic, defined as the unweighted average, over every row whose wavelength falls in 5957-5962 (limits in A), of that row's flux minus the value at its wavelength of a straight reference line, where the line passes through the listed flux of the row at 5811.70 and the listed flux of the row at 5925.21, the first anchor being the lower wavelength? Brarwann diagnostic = 0.51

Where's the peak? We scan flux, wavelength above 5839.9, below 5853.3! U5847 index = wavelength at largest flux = 5841.22 A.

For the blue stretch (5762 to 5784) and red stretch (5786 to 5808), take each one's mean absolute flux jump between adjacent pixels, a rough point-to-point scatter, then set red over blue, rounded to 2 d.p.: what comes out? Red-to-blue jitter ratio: 1.08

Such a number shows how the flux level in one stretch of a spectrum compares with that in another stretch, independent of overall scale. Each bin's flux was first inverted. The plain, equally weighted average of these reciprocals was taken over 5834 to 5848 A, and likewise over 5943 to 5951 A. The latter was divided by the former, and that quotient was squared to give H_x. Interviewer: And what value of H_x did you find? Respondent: 0.91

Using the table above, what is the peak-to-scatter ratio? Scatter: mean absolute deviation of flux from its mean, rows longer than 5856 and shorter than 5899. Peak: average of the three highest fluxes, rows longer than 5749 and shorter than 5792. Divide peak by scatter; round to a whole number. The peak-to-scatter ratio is 32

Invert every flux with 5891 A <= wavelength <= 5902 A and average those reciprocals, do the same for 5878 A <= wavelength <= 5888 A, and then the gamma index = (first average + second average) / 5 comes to 0.065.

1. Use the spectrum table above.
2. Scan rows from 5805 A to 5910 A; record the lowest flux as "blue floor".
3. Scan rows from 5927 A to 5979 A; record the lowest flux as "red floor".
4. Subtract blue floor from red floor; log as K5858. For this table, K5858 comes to 0.4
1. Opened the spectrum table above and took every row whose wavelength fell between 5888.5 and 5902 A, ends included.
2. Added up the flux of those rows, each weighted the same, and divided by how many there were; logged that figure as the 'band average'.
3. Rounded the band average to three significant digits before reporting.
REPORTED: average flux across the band 6.42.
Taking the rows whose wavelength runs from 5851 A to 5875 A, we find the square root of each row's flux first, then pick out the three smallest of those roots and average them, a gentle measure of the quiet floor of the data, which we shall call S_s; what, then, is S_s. 2.41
